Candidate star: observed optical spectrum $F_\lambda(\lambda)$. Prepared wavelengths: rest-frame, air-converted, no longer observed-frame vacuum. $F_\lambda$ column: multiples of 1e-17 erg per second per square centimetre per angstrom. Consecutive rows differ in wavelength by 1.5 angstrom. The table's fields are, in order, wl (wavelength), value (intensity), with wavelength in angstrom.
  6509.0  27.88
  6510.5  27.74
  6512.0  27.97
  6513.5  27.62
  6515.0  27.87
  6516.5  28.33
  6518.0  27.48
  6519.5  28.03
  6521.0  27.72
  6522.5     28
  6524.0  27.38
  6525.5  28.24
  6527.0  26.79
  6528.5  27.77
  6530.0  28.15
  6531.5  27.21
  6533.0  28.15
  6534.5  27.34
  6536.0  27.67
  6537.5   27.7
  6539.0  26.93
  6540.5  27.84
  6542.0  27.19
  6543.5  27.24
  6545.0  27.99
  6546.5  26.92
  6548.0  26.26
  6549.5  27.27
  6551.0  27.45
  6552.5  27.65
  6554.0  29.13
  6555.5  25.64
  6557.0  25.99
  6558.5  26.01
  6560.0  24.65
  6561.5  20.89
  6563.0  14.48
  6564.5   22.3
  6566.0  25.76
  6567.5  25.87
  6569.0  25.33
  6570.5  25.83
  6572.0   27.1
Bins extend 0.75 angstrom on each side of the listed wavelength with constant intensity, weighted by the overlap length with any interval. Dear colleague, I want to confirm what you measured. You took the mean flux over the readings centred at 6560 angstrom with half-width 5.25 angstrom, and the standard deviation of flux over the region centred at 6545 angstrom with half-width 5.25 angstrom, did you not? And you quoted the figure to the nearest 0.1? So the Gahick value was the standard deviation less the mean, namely -22.3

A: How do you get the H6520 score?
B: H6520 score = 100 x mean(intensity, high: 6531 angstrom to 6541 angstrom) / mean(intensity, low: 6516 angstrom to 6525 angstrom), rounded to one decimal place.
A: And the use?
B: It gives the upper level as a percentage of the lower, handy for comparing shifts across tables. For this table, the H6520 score 99.0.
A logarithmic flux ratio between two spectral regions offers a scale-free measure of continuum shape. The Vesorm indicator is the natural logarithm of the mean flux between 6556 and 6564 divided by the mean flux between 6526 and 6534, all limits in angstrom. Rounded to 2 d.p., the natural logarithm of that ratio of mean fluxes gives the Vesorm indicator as -0.21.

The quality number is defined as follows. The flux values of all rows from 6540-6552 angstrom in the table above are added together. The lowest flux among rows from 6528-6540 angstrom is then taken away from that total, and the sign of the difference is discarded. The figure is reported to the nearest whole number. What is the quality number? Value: 191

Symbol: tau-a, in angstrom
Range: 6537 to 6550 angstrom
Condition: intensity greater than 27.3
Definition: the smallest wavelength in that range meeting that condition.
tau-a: 6537.5 angstrom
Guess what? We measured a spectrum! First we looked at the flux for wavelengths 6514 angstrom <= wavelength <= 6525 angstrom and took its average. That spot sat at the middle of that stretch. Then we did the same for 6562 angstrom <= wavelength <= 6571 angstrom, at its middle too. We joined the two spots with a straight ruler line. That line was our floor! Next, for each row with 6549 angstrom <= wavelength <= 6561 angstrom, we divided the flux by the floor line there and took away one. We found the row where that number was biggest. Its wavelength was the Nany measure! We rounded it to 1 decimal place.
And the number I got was 6554.0 angstrom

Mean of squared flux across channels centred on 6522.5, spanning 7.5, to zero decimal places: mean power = 777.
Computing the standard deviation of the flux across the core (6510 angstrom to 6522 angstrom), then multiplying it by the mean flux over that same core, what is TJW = 7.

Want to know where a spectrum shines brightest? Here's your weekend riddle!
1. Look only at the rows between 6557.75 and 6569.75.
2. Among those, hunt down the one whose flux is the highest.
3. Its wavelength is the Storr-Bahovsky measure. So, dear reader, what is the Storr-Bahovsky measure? 6558.5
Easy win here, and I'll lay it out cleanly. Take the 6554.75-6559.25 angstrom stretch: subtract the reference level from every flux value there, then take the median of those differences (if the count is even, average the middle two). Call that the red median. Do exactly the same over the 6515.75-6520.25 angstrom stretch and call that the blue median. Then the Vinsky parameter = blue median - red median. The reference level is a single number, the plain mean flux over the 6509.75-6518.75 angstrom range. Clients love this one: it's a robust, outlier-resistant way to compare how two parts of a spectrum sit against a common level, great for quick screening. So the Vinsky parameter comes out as 2.0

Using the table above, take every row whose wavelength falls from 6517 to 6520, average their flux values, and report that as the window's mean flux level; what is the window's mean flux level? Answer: 27.8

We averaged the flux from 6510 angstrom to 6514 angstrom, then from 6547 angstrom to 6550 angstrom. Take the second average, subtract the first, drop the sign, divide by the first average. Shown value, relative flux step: 0.04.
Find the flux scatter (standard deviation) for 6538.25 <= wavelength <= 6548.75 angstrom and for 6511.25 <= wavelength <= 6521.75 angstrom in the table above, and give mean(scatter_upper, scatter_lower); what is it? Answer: 0.4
